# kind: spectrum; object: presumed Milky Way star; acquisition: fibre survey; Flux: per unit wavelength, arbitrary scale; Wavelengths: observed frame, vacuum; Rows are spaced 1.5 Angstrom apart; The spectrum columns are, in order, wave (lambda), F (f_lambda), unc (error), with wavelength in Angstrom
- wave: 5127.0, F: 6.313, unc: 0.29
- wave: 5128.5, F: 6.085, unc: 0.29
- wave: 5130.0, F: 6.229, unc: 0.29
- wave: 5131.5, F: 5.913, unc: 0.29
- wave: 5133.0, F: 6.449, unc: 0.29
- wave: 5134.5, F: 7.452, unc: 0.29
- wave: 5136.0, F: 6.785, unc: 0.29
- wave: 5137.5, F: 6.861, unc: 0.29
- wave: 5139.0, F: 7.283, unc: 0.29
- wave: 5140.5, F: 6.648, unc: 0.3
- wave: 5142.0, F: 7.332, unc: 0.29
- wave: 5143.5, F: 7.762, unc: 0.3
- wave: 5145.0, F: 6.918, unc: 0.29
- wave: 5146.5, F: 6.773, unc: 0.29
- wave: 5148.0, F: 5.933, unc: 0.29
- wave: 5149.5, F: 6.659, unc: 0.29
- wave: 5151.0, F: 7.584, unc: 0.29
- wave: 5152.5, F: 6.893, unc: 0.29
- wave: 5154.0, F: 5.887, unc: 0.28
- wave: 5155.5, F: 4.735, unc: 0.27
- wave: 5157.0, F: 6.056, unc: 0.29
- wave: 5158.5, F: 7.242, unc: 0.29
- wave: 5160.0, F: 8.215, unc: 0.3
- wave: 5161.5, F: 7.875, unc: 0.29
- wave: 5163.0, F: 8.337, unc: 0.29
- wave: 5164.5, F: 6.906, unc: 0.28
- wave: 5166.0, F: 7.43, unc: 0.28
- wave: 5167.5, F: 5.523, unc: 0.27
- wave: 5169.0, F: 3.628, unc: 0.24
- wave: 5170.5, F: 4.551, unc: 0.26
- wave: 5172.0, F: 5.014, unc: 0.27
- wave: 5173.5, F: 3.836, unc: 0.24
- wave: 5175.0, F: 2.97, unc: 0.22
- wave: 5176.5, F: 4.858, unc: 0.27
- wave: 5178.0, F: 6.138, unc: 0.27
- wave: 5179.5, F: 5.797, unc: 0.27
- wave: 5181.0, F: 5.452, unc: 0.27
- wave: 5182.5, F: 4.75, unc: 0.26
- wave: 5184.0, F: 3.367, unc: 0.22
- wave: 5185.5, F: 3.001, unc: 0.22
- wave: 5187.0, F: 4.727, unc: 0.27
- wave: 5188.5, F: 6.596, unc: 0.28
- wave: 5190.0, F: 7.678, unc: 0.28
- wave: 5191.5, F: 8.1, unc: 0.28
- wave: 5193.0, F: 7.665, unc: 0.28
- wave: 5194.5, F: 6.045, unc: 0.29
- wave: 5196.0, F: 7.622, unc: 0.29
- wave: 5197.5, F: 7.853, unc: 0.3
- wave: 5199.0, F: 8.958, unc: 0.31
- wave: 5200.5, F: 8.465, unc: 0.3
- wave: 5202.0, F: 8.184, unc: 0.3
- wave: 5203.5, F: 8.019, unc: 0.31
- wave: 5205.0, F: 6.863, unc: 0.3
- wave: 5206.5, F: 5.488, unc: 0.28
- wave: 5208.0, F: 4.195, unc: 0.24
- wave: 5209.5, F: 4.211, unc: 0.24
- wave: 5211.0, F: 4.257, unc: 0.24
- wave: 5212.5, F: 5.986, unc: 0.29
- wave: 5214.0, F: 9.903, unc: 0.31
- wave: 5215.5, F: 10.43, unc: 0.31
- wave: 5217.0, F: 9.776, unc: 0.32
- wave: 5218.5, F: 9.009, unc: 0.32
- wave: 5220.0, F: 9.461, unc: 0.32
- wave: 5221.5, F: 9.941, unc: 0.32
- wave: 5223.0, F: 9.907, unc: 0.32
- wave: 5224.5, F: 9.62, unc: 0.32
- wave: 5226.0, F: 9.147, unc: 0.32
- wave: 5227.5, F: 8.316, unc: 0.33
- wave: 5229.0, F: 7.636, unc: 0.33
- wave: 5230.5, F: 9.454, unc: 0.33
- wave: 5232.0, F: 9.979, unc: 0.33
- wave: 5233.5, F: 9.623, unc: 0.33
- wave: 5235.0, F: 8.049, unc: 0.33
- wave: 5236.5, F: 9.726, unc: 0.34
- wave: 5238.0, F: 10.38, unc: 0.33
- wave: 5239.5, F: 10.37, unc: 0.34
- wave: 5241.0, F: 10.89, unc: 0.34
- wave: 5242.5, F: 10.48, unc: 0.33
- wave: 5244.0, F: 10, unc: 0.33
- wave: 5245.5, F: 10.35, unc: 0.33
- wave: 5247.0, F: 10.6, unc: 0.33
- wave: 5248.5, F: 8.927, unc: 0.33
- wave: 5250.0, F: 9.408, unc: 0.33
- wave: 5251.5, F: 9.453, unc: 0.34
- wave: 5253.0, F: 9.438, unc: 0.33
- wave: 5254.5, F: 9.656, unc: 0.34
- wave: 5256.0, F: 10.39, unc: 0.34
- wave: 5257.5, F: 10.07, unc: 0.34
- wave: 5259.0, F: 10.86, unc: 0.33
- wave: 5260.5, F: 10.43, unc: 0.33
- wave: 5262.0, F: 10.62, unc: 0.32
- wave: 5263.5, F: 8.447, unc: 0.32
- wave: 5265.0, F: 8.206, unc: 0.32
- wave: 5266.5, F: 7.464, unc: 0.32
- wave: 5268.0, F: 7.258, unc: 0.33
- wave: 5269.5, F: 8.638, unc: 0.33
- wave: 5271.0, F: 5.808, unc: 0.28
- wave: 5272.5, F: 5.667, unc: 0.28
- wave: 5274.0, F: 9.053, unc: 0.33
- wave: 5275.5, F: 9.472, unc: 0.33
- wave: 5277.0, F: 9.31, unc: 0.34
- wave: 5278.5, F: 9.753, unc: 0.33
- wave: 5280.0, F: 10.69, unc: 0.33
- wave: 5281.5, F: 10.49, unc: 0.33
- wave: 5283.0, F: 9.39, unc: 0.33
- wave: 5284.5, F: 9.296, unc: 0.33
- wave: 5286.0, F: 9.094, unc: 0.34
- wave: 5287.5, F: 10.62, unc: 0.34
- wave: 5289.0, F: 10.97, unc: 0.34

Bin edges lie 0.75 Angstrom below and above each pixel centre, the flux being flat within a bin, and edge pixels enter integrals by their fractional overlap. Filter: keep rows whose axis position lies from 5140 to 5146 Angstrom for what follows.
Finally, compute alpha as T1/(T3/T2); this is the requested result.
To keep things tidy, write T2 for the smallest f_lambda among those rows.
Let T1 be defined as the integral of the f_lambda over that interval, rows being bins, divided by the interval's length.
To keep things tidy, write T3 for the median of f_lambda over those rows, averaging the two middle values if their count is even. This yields 6.7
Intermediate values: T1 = 7.2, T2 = 6.648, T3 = 7.1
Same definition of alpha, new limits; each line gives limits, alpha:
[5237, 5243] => 10.4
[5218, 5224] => 8.9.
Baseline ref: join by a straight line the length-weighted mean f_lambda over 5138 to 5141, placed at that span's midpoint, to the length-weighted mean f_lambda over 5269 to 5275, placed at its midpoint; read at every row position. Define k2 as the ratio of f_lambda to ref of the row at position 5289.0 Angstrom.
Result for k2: 1.49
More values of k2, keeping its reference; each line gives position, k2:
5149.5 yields 0.95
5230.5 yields 1.31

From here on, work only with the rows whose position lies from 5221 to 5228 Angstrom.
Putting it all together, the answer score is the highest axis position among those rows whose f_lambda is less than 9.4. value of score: 5227.5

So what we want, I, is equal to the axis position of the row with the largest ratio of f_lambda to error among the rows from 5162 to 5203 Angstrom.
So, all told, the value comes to 5191.5 Angstrom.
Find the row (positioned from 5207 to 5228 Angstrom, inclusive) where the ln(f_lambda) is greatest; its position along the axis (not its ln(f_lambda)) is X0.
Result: 5215.5 Angstrom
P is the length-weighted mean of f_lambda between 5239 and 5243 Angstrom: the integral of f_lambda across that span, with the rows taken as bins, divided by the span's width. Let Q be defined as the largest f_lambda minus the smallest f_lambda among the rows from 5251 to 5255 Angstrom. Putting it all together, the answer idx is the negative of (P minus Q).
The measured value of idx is -10.4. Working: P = 10.6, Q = 0.2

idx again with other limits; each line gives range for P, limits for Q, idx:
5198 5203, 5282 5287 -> -8.2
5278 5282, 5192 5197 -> -8.7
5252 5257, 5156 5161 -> -7.7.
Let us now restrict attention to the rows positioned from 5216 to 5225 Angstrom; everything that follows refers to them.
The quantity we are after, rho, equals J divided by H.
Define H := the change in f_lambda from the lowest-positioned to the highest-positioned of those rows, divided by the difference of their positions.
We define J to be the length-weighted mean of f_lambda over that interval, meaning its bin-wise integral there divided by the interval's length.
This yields -464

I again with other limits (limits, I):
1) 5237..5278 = 5262.0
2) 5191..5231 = 5215.5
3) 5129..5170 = 5163.0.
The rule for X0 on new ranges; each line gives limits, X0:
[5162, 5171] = 5163.0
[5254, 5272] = 5259.0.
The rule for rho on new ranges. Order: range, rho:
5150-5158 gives -25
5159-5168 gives -21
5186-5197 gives 21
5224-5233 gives 189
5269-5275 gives 79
